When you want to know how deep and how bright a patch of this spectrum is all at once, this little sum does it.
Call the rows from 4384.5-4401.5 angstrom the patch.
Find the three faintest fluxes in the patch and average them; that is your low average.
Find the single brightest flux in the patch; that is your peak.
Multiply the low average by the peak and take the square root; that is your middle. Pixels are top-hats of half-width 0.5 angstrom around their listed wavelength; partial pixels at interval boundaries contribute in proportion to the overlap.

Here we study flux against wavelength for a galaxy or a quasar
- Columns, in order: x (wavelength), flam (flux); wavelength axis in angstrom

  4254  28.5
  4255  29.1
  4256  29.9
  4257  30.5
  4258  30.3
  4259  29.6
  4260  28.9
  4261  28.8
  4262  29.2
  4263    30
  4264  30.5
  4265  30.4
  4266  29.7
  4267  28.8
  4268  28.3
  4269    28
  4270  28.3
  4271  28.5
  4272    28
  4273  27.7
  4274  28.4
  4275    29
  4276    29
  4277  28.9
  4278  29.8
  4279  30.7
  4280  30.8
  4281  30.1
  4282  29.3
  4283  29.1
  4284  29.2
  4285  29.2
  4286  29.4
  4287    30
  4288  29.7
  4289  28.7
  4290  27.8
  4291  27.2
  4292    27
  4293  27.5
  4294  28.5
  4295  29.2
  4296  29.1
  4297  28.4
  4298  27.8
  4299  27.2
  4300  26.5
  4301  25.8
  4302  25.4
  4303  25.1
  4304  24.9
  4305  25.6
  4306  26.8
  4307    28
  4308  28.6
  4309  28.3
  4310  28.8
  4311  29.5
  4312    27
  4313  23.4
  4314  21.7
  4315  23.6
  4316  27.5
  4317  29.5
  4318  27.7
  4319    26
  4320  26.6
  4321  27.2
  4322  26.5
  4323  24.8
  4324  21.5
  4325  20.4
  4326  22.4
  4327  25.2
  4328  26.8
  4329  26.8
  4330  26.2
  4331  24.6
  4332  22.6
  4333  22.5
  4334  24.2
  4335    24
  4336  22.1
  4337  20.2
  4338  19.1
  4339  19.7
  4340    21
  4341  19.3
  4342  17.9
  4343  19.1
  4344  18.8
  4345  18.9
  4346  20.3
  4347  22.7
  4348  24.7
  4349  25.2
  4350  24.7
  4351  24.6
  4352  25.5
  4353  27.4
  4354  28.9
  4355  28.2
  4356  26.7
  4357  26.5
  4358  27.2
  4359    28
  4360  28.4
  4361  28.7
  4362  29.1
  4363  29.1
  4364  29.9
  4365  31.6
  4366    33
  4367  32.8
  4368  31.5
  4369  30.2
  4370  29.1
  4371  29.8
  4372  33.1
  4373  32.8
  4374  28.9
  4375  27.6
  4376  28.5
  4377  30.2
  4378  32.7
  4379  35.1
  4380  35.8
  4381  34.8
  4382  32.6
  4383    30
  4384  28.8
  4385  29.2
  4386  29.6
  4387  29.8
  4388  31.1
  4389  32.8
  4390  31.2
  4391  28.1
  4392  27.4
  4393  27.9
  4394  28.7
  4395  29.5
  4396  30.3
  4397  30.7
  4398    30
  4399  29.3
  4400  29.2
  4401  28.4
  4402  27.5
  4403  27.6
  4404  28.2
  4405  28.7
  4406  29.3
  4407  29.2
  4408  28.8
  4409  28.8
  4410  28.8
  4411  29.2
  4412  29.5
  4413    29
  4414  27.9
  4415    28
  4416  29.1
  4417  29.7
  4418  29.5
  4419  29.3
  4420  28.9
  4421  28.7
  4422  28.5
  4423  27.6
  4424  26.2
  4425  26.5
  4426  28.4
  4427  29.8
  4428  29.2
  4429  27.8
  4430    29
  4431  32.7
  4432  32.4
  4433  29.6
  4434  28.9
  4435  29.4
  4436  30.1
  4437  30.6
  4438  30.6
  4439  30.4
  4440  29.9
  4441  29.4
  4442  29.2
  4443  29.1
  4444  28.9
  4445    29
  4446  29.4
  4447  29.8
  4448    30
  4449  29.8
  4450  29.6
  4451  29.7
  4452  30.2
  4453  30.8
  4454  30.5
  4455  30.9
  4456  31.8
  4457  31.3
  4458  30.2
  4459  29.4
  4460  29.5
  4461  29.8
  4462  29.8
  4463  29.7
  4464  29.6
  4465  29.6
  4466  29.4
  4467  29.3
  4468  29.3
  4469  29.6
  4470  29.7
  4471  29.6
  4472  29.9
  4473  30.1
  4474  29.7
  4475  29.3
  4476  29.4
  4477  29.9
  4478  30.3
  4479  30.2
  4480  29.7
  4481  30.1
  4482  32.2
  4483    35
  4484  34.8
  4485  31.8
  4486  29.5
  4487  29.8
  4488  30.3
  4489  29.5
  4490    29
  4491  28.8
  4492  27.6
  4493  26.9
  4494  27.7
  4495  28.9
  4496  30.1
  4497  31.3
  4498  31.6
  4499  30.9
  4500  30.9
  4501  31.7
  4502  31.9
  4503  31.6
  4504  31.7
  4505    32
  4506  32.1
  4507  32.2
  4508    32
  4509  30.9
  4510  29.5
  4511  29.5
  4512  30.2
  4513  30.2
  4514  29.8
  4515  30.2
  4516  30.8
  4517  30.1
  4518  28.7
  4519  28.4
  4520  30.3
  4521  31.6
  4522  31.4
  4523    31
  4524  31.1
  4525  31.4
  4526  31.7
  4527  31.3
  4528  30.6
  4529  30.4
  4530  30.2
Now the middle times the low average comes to 839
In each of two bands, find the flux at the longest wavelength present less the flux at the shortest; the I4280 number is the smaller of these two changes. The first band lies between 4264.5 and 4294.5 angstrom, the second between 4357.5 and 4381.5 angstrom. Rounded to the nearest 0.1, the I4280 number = -1.9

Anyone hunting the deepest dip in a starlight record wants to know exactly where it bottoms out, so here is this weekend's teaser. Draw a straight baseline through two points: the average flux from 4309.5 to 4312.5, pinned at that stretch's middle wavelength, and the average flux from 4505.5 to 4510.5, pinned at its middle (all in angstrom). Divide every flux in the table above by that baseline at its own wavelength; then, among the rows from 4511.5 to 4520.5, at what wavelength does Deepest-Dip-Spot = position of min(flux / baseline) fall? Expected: 4519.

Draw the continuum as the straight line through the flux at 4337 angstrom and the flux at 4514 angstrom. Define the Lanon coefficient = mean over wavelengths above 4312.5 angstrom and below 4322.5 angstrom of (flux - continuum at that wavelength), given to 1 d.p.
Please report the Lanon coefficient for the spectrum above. 6.8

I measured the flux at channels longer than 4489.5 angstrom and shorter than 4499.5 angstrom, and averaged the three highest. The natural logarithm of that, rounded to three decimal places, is 3.443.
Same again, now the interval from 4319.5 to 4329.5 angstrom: 3.293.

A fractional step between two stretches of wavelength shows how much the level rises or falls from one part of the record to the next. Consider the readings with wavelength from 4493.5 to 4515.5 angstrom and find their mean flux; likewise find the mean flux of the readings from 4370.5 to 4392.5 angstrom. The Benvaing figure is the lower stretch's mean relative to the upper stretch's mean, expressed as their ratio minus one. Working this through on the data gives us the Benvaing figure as 0.004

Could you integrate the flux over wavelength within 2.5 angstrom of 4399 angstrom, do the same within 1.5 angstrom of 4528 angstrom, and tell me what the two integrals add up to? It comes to 240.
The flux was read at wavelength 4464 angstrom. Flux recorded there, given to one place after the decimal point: 29.6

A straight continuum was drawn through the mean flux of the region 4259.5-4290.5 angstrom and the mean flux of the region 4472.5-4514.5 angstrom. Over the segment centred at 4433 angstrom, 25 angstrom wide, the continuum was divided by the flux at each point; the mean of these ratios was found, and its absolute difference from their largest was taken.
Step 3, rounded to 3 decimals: 0.116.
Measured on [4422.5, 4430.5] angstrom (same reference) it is 0.074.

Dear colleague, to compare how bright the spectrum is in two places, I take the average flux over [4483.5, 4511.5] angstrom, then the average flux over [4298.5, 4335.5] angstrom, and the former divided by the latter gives 1.19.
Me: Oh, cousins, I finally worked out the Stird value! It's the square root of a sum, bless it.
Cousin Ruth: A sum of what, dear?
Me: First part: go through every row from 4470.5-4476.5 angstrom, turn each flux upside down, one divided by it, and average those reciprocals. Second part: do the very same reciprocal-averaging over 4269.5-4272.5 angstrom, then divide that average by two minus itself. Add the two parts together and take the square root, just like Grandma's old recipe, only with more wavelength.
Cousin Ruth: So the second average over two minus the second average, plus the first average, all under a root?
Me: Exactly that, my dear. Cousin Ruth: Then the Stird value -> 0.227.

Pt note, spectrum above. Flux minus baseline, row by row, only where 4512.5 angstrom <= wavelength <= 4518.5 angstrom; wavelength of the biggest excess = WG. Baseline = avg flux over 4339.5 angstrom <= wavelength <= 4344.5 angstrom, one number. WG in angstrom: 4516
